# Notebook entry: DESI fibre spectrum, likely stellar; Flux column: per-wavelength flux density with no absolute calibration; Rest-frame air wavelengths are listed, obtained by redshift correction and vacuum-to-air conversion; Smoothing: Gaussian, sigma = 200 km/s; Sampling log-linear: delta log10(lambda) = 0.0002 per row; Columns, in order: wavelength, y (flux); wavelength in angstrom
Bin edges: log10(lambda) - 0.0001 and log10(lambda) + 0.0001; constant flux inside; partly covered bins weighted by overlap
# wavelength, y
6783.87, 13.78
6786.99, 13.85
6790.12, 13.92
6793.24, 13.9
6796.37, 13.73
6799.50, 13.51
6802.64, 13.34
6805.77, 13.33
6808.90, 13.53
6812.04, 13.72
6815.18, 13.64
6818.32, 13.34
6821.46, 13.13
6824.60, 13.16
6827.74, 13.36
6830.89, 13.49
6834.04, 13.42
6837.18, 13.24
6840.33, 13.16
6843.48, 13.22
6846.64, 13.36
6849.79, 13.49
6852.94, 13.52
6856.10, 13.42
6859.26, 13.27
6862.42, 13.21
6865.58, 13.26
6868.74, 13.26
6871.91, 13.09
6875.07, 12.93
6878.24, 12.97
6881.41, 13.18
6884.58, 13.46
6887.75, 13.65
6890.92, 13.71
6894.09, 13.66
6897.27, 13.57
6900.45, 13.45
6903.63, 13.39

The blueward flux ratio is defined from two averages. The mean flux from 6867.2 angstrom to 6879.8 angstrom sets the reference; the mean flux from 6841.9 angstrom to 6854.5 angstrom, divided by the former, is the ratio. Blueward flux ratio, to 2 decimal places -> 1.03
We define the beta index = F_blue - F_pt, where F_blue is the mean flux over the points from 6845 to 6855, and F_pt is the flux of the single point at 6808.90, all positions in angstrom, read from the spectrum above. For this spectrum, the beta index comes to -0.1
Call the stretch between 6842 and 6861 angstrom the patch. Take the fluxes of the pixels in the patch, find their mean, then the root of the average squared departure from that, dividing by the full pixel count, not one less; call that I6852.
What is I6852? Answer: 0.11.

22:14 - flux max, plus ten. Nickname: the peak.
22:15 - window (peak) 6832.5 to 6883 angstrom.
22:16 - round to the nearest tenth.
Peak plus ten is 23.5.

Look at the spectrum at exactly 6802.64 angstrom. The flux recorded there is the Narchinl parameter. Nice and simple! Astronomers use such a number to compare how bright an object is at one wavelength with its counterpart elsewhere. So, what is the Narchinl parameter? 13.34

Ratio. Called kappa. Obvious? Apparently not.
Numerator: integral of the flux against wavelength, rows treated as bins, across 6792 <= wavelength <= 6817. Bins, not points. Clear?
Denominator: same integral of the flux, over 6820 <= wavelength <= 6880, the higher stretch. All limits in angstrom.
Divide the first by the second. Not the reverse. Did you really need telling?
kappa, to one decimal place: 0.4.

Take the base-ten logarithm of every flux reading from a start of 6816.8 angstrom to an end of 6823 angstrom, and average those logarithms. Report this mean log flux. 1.12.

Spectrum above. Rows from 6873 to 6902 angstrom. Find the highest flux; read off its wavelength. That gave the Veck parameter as 6890.92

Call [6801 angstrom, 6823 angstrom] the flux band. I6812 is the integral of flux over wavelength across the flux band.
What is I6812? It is 295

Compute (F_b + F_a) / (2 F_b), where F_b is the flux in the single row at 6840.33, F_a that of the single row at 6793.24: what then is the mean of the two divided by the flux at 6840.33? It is 1.028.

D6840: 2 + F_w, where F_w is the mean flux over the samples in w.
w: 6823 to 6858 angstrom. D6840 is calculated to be 15.3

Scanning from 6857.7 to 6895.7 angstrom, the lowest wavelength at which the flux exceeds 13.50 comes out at 6887.75 angstrom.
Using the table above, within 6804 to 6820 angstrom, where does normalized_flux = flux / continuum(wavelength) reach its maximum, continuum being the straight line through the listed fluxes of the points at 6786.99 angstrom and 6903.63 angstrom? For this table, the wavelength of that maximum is 6812.04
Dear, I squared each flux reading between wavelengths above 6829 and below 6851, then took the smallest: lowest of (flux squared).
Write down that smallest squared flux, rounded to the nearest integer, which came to 173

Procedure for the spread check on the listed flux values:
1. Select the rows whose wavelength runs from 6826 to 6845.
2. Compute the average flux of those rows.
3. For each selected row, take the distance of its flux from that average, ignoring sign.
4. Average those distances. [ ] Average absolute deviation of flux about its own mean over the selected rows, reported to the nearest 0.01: 0.11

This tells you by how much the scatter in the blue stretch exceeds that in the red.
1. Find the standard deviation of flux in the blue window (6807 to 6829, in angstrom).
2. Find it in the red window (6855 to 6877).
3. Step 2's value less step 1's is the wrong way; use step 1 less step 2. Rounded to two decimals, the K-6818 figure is 0.07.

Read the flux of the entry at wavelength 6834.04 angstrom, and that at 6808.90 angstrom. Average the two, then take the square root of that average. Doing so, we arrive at 3.67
